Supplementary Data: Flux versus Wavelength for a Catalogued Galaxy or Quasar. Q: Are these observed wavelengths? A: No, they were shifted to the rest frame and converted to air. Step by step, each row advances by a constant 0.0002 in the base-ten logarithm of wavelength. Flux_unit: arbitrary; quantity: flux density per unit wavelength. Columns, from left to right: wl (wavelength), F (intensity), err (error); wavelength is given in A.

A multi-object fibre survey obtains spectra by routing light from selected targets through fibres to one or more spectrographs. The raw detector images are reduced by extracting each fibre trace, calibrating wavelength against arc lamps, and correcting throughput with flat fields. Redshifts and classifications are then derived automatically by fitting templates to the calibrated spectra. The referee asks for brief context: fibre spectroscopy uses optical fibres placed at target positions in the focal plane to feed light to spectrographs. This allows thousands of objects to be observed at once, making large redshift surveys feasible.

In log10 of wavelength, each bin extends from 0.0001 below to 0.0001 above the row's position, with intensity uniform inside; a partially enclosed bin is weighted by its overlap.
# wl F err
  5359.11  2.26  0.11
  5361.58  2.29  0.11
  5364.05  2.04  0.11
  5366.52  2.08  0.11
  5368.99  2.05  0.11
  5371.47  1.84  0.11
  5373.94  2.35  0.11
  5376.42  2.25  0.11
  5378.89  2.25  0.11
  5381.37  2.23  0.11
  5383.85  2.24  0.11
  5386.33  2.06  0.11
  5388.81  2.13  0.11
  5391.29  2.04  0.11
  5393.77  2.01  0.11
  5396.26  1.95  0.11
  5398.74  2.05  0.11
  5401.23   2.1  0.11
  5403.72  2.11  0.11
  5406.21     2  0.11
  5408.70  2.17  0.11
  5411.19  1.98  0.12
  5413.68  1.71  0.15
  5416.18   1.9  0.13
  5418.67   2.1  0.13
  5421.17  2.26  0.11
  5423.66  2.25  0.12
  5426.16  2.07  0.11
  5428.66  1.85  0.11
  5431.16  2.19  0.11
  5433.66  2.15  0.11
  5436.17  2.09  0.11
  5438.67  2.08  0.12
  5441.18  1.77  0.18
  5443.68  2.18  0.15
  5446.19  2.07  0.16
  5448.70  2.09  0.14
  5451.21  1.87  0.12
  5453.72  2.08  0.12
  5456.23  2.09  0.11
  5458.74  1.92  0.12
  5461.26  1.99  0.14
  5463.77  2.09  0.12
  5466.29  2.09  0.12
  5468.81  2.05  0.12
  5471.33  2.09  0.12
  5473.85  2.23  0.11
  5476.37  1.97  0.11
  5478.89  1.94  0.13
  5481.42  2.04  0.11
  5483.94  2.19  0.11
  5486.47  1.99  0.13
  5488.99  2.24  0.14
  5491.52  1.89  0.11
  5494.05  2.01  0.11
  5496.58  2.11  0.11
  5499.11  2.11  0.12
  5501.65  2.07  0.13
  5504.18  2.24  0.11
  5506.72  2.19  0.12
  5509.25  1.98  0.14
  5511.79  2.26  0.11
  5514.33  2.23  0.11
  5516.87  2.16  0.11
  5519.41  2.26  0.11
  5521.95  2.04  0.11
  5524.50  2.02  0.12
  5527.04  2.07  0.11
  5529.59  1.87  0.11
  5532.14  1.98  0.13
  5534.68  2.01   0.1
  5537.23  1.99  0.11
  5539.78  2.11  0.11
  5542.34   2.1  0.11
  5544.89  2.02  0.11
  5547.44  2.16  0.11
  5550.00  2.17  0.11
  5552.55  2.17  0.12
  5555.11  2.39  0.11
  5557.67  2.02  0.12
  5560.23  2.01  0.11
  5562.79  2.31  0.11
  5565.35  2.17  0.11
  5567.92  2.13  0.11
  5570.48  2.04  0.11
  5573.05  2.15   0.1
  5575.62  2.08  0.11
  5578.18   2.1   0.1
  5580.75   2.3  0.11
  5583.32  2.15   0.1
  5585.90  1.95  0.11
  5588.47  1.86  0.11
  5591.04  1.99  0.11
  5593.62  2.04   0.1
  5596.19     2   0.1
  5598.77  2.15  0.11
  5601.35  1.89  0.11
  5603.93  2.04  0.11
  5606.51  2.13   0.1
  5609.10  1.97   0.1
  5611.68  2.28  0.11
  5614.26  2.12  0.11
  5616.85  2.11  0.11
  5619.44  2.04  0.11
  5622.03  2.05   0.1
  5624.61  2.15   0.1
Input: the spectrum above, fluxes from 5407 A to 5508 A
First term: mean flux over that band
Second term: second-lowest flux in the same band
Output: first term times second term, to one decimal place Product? 3.6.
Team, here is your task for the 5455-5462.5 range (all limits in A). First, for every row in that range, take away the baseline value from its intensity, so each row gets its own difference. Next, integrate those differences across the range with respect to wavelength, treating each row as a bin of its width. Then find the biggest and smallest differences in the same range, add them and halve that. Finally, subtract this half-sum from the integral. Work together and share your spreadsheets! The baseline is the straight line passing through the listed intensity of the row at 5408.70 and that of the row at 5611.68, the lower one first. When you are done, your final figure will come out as -1.3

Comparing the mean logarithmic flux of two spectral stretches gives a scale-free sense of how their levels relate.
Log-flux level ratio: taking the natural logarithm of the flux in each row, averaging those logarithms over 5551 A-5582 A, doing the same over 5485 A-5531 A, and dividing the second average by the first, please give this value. 0.963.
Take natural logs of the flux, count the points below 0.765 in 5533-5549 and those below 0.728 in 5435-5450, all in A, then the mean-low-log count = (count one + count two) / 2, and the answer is 3.5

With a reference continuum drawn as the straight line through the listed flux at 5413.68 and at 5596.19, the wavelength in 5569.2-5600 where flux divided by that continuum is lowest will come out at 5588.47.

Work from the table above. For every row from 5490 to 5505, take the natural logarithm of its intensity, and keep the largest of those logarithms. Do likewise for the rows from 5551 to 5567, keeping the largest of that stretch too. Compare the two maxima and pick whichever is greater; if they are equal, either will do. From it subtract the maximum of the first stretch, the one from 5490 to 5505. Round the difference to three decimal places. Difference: 0.065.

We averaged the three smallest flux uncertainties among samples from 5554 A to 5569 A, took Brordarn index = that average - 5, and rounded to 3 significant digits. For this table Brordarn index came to -4.89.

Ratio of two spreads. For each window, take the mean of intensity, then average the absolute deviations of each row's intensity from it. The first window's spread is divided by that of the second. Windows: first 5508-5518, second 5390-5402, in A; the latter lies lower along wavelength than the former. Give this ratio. 2.22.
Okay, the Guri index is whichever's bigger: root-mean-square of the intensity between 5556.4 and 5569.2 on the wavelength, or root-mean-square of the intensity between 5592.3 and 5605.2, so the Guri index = 2.13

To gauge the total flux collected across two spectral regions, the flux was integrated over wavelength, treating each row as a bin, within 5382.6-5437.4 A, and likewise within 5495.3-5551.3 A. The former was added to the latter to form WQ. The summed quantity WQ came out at 231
